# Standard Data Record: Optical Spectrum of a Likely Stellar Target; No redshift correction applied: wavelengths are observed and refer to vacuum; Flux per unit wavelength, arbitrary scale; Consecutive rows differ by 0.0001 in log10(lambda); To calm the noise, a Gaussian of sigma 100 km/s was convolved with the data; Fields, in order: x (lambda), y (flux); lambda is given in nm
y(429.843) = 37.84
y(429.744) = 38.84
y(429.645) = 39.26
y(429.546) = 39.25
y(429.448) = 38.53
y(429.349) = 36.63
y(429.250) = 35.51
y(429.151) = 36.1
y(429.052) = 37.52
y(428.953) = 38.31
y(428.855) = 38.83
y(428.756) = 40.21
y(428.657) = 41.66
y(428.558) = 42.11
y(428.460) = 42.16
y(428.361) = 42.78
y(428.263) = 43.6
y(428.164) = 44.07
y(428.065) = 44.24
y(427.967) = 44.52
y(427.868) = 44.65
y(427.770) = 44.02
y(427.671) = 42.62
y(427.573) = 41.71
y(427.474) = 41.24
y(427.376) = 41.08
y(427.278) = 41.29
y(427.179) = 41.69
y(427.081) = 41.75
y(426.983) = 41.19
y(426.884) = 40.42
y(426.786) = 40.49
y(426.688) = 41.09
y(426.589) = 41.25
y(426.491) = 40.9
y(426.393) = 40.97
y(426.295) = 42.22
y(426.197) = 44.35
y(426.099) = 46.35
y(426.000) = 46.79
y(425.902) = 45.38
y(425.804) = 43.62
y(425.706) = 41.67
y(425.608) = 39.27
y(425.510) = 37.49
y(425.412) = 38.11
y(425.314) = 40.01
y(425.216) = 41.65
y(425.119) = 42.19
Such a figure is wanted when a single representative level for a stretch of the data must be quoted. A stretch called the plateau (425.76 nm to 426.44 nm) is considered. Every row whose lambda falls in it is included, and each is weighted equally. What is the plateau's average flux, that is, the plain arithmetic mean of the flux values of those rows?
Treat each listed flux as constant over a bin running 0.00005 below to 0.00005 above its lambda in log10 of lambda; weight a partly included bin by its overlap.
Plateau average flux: 44.2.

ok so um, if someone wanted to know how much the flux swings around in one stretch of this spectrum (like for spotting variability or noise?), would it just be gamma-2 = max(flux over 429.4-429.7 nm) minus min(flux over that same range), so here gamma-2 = 0.7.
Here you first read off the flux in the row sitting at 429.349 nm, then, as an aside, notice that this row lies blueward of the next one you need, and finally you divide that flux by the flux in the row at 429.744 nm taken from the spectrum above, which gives 0.94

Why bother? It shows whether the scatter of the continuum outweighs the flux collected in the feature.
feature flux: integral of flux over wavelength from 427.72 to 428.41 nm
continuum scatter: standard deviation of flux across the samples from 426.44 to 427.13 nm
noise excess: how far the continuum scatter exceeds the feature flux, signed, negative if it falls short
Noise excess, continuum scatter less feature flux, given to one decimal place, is -29.9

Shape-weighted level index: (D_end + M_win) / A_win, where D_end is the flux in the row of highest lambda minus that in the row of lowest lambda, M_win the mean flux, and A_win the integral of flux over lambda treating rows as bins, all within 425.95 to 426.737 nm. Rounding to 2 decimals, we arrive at 1.10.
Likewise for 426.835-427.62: 1.31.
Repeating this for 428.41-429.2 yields 1.07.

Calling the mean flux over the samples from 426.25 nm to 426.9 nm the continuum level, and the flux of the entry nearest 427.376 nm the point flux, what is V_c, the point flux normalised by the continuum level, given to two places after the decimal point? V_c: 1.00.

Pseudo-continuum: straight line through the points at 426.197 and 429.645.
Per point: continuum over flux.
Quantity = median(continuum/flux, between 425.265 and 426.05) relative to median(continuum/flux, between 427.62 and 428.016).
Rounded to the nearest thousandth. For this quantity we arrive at 1.174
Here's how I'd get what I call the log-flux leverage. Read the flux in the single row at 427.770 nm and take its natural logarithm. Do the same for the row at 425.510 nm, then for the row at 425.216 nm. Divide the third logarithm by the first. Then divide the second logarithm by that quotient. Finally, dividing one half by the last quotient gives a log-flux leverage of 0.136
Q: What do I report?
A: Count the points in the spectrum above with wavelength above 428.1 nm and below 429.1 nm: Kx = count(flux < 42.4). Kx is 7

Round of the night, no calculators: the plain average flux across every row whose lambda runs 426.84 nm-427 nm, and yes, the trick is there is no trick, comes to 41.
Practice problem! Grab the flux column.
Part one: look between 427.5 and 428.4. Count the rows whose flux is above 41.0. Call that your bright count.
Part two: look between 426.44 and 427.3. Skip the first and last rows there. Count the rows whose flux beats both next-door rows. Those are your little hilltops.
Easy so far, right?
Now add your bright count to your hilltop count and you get 11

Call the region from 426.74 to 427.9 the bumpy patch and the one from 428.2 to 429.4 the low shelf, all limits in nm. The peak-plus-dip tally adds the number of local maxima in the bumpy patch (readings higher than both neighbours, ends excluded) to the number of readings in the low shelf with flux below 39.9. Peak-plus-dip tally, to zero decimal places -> 7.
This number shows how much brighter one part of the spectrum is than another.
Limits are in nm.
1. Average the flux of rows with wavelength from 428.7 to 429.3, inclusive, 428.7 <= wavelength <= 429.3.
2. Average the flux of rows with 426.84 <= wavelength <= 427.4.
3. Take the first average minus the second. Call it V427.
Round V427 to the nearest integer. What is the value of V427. -3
